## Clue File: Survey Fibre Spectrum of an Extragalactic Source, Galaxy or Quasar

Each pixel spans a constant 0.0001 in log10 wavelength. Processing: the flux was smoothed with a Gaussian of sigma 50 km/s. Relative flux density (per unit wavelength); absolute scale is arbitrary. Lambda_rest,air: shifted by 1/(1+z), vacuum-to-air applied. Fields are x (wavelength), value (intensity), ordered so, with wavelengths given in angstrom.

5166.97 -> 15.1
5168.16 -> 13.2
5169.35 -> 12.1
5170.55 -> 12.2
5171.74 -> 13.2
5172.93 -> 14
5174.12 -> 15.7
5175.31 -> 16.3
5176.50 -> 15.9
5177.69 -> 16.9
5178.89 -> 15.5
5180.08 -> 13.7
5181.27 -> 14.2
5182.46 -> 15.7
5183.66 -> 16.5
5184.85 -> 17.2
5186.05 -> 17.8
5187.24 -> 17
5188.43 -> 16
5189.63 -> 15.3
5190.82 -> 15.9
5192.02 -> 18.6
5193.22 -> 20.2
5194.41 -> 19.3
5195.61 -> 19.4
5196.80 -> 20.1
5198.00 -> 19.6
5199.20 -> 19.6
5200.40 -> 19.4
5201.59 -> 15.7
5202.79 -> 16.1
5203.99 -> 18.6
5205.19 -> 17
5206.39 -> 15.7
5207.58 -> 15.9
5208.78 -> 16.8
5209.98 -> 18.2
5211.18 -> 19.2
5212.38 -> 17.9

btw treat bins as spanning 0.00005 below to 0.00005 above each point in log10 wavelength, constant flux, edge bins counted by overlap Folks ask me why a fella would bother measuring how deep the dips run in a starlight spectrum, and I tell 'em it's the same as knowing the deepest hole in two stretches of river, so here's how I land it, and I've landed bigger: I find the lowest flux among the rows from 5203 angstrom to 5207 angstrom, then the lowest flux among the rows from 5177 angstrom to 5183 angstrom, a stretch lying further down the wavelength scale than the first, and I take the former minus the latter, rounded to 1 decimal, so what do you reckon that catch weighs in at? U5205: 2.0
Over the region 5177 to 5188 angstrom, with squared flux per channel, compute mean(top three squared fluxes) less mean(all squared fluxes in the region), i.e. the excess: 41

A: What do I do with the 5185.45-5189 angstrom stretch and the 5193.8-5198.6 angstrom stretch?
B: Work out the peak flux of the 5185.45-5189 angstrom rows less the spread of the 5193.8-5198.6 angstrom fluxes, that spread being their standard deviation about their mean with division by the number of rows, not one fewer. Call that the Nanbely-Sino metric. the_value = 17.5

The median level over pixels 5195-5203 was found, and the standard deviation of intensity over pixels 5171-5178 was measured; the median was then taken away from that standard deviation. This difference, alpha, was -18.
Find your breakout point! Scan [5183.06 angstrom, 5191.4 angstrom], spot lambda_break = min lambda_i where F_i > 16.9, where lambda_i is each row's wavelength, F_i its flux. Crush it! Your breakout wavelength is 5184.85 angstrom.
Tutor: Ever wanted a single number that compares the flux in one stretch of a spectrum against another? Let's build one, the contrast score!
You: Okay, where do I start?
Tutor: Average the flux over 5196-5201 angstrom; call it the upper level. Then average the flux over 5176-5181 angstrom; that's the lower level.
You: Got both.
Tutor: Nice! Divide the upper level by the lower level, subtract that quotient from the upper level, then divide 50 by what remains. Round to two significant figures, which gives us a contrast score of 2.7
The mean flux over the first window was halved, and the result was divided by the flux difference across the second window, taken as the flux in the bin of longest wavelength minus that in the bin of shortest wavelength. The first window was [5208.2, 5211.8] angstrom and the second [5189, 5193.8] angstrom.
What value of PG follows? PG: 1.8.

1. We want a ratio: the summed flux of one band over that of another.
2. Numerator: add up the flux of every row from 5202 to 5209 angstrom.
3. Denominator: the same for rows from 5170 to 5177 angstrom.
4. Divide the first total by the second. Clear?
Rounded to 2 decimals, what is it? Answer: 1.15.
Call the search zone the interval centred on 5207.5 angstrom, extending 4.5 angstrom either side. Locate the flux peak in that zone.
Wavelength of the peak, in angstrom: 5211.18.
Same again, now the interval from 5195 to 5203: 5196.80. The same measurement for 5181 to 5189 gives 5186.05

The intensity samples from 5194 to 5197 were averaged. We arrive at 19.6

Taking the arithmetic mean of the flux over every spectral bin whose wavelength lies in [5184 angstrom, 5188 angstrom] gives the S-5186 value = 17.3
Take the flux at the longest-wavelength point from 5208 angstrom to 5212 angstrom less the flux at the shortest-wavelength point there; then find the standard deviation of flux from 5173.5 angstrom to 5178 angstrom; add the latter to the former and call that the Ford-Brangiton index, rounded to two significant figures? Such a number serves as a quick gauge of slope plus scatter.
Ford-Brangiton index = 2.9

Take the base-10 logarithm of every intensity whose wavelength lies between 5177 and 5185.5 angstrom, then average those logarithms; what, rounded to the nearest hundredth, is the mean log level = 1.19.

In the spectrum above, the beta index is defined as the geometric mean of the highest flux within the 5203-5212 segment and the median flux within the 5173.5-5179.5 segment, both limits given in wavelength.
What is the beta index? 17.5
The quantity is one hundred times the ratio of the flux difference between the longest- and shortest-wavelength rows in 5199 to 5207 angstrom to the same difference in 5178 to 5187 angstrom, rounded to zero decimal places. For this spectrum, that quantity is -170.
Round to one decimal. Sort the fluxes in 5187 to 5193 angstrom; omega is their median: 16.0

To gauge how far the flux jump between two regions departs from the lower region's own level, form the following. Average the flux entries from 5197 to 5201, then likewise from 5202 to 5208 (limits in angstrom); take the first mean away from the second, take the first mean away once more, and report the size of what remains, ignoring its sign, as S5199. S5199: 22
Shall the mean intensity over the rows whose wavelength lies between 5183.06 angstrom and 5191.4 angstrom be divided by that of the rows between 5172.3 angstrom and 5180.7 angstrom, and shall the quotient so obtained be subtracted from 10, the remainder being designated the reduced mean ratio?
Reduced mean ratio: 8.93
